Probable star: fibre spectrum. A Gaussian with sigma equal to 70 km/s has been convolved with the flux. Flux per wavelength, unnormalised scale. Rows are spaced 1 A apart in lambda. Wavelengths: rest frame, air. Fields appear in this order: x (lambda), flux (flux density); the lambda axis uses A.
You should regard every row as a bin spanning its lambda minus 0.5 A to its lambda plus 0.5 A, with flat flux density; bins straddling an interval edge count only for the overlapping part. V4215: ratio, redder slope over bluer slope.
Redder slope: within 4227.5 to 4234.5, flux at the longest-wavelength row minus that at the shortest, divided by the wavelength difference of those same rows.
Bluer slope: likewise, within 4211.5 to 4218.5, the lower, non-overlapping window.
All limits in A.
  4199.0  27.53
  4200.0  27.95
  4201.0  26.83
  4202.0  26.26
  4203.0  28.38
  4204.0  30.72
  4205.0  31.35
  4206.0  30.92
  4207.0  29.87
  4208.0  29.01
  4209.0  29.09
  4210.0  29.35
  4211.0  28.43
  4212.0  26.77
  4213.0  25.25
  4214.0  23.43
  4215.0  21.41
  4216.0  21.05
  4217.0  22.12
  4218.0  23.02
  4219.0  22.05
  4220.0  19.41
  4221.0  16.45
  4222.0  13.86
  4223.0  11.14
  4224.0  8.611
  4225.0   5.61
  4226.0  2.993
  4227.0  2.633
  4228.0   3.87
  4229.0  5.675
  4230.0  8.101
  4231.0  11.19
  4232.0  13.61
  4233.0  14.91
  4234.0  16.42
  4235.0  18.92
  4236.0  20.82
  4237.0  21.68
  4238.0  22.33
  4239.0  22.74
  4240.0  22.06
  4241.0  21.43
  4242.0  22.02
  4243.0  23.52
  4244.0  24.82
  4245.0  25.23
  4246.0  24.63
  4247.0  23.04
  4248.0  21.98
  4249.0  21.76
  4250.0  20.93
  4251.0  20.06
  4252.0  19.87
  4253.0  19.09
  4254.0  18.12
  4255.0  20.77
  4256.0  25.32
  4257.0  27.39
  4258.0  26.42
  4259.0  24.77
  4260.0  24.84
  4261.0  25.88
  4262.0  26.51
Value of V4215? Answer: -3.3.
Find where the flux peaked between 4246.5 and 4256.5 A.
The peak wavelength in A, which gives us 4256.0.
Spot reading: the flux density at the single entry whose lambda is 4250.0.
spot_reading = 20.93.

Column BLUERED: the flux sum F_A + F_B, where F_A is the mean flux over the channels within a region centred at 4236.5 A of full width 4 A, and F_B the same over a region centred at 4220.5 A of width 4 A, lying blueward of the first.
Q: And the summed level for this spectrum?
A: 39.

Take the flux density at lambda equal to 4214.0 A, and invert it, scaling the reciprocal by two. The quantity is 0.085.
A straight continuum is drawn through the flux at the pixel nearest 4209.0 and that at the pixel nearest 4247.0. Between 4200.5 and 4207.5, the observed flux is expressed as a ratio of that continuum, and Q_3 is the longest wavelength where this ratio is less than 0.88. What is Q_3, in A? 4202.0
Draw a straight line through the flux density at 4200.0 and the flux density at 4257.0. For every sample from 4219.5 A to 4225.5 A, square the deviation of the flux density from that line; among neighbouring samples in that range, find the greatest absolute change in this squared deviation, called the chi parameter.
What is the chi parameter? 123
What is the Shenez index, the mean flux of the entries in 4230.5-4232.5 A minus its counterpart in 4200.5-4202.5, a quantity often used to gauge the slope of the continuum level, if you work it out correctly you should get -14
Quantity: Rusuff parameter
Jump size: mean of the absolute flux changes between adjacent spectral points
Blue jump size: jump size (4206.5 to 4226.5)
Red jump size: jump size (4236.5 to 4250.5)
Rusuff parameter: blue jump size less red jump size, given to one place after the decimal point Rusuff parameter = 0.9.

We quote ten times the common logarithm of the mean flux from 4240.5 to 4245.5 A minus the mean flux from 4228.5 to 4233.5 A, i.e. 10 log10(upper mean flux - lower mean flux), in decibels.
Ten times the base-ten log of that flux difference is 11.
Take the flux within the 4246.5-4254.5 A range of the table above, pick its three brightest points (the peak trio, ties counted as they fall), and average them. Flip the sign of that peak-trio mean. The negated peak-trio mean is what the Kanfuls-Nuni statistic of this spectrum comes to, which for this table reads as -22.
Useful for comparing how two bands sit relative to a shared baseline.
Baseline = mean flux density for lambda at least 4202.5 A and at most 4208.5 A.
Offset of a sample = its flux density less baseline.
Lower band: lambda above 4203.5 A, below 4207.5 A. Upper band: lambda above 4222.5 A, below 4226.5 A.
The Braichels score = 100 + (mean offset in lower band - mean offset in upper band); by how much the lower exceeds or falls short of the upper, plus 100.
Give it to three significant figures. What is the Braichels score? 124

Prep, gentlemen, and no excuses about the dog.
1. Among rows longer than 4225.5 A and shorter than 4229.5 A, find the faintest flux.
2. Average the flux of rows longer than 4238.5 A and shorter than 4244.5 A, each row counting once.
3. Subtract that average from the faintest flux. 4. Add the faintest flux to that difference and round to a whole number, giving -17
